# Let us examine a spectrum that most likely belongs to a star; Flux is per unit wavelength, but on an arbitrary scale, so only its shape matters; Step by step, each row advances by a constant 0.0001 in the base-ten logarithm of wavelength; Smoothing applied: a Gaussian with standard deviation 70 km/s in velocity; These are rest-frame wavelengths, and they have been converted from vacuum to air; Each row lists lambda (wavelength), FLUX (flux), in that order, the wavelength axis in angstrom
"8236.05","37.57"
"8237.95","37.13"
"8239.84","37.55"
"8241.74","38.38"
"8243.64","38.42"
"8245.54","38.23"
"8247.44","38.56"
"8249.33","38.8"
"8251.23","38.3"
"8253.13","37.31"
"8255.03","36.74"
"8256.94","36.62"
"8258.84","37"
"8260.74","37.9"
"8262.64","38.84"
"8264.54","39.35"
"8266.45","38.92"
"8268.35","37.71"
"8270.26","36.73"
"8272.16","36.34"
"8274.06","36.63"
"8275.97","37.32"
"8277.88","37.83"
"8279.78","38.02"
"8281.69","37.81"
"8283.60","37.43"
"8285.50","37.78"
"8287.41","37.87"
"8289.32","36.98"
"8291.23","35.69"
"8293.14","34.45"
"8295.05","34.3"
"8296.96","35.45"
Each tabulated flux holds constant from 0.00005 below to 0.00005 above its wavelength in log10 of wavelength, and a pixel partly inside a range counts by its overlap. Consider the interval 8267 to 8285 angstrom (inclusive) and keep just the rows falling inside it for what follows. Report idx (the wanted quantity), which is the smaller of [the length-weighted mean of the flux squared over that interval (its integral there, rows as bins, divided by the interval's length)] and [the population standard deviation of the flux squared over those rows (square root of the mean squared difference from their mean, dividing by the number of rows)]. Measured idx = 42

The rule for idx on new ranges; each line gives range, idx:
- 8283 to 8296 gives 103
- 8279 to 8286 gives 16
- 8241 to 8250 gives 15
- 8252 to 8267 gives 77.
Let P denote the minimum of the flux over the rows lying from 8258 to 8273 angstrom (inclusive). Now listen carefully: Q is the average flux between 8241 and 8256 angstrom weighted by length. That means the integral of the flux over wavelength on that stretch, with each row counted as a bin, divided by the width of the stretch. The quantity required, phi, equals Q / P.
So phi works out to 1.048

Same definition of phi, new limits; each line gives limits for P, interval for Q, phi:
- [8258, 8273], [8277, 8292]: 1.031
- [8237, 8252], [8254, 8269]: 1.020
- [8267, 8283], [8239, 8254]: 1.051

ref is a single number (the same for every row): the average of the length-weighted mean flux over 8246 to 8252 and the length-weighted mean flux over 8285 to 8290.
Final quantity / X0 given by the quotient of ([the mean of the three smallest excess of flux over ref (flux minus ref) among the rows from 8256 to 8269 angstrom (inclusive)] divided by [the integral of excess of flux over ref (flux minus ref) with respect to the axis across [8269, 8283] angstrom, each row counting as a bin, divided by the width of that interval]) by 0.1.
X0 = 12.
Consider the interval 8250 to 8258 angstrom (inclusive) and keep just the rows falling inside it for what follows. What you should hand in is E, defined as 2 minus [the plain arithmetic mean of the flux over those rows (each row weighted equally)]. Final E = -35.2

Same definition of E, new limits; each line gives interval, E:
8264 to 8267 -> -37.1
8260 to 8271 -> -36.2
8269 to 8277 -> -34.8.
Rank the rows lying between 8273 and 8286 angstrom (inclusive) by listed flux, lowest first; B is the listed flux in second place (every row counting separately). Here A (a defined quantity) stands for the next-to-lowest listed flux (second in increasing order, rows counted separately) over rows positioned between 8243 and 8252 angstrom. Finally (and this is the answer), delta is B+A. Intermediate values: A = 38.3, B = 37.32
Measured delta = 75.6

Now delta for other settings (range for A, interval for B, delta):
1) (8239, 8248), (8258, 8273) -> 75.0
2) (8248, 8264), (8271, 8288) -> 73.4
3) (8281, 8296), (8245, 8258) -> 71.2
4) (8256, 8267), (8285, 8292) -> 74.0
